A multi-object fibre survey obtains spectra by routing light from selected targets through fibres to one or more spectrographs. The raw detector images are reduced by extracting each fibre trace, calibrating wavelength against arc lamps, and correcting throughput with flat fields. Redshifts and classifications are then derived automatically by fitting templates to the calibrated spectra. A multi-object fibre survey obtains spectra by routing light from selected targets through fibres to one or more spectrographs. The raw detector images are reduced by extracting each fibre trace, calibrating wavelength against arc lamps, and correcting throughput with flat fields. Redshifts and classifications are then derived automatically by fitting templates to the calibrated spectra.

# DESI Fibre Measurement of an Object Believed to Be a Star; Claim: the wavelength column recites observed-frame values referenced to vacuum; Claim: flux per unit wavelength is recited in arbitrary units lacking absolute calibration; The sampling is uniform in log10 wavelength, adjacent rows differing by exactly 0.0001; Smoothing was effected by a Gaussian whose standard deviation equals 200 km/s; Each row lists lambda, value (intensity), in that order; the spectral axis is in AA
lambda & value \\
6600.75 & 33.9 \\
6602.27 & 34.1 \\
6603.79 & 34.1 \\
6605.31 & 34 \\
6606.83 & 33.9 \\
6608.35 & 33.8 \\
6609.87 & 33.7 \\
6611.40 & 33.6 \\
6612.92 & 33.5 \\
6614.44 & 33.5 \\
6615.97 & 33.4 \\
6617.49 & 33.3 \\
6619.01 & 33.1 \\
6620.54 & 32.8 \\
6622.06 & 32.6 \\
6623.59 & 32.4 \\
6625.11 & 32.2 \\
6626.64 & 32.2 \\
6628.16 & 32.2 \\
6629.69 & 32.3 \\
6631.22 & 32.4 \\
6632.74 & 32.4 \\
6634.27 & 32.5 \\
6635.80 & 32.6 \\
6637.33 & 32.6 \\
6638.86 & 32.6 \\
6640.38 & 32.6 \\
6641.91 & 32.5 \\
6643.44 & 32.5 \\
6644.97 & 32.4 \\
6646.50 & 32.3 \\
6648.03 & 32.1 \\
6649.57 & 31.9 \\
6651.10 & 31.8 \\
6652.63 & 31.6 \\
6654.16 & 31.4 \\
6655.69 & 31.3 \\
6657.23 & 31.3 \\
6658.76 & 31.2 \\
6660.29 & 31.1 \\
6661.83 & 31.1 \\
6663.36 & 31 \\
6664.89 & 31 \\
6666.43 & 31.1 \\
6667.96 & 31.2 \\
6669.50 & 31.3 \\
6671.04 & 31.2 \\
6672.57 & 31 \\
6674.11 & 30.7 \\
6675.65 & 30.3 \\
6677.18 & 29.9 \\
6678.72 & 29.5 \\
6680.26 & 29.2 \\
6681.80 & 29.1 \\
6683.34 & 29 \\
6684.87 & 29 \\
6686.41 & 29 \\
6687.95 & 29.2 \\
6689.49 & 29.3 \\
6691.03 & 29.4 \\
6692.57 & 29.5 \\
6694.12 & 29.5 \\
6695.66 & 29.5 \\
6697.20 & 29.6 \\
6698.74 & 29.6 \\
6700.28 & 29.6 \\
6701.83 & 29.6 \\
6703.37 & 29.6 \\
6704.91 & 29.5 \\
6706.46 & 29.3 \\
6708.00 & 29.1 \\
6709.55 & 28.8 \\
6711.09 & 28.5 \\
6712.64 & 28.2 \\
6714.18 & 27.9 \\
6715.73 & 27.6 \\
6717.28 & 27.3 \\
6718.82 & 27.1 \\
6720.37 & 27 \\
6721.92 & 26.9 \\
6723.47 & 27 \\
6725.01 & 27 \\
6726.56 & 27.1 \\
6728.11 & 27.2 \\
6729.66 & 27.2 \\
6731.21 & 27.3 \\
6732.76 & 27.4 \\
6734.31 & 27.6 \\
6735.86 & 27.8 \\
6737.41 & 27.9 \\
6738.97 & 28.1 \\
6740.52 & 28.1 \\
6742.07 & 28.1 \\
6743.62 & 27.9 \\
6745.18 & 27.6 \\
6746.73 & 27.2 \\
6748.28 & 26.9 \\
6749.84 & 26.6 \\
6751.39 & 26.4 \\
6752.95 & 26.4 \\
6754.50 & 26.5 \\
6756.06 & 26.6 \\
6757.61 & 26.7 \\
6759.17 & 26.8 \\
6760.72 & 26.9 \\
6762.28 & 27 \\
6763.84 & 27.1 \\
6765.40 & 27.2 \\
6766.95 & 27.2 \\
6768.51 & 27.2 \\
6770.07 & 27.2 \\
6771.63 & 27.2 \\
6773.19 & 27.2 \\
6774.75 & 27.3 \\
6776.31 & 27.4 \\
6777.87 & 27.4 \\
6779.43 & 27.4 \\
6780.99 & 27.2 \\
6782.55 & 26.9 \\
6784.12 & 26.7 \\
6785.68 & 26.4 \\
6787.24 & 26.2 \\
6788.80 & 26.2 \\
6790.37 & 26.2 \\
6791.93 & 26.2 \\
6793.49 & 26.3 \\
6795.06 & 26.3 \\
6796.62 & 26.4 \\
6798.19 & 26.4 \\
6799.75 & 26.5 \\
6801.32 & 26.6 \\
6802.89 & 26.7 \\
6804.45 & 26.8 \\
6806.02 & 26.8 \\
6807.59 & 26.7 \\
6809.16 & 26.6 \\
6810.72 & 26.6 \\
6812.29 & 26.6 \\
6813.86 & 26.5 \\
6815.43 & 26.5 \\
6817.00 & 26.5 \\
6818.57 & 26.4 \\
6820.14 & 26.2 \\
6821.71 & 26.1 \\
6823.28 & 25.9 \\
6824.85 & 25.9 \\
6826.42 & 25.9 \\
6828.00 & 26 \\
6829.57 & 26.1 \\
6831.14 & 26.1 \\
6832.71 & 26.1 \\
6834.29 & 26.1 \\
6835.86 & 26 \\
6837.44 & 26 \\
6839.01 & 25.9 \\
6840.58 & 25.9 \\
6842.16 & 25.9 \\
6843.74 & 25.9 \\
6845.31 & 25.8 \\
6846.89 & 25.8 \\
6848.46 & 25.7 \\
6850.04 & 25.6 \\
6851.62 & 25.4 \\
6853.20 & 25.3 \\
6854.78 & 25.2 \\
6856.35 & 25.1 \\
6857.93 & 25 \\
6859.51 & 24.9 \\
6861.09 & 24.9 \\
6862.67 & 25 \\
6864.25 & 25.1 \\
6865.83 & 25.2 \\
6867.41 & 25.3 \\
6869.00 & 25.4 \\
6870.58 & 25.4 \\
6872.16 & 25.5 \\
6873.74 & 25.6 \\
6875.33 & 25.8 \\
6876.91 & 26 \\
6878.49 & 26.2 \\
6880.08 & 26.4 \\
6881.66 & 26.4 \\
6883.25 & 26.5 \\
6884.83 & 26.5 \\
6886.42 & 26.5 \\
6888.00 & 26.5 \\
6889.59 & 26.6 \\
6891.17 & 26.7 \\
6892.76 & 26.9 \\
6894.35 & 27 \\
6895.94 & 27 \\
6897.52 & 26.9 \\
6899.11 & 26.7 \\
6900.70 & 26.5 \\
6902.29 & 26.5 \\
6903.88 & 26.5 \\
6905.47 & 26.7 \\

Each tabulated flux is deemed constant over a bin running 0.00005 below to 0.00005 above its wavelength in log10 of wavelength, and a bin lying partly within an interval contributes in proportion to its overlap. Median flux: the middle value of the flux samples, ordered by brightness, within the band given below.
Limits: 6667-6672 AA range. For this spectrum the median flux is 31.2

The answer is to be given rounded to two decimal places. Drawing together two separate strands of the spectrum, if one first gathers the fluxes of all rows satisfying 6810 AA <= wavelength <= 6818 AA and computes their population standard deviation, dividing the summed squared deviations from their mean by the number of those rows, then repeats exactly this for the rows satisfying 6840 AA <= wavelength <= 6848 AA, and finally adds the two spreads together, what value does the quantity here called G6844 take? 0.10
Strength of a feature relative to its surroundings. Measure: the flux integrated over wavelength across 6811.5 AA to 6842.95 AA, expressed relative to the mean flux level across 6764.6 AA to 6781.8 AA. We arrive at 30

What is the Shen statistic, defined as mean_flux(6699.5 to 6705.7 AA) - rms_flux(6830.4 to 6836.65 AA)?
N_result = 3.5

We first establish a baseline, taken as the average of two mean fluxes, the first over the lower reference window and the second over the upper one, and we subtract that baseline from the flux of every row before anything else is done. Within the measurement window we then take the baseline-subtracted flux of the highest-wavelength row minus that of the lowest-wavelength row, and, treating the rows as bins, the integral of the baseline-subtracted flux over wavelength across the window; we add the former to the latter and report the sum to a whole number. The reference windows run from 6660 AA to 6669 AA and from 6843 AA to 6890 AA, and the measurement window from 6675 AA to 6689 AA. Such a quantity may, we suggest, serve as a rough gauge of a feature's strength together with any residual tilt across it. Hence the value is 12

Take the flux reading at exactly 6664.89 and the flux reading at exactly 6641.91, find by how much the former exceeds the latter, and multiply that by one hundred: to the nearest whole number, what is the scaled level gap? -150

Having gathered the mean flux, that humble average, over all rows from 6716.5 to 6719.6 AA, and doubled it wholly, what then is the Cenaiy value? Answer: 54.4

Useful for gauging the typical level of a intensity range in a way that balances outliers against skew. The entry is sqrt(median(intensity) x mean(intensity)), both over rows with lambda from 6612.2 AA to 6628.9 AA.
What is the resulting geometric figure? 32.8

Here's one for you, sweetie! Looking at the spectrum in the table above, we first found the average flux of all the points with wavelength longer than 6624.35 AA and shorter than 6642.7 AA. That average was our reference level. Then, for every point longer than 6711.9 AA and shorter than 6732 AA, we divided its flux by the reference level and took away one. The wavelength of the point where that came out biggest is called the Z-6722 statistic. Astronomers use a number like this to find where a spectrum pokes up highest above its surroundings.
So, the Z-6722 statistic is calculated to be 6712.64 AA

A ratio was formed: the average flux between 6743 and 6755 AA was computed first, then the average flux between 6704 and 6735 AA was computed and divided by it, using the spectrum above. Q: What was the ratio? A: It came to 1.03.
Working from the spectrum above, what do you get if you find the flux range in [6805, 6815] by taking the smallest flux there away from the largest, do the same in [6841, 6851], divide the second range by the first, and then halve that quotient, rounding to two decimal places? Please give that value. 0.50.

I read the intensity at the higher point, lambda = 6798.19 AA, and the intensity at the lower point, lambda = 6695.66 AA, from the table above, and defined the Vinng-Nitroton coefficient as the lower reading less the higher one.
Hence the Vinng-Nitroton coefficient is 3.1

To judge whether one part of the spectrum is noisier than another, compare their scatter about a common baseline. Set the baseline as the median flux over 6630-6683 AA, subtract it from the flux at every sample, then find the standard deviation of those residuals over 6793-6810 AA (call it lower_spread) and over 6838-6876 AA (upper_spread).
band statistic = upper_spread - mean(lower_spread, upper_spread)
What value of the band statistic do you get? 0.08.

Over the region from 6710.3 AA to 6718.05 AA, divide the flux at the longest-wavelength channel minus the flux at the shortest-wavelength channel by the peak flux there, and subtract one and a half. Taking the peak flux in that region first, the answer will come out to -1.54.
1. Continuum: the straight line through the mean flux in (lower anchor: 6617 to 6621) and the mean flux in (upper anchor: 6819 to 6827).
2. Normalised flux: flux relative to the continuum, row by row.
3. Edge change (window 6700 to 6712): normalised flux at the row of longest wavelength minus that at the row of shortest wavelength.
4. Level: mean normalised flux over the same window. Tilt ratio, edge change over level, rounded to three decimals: -0.025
